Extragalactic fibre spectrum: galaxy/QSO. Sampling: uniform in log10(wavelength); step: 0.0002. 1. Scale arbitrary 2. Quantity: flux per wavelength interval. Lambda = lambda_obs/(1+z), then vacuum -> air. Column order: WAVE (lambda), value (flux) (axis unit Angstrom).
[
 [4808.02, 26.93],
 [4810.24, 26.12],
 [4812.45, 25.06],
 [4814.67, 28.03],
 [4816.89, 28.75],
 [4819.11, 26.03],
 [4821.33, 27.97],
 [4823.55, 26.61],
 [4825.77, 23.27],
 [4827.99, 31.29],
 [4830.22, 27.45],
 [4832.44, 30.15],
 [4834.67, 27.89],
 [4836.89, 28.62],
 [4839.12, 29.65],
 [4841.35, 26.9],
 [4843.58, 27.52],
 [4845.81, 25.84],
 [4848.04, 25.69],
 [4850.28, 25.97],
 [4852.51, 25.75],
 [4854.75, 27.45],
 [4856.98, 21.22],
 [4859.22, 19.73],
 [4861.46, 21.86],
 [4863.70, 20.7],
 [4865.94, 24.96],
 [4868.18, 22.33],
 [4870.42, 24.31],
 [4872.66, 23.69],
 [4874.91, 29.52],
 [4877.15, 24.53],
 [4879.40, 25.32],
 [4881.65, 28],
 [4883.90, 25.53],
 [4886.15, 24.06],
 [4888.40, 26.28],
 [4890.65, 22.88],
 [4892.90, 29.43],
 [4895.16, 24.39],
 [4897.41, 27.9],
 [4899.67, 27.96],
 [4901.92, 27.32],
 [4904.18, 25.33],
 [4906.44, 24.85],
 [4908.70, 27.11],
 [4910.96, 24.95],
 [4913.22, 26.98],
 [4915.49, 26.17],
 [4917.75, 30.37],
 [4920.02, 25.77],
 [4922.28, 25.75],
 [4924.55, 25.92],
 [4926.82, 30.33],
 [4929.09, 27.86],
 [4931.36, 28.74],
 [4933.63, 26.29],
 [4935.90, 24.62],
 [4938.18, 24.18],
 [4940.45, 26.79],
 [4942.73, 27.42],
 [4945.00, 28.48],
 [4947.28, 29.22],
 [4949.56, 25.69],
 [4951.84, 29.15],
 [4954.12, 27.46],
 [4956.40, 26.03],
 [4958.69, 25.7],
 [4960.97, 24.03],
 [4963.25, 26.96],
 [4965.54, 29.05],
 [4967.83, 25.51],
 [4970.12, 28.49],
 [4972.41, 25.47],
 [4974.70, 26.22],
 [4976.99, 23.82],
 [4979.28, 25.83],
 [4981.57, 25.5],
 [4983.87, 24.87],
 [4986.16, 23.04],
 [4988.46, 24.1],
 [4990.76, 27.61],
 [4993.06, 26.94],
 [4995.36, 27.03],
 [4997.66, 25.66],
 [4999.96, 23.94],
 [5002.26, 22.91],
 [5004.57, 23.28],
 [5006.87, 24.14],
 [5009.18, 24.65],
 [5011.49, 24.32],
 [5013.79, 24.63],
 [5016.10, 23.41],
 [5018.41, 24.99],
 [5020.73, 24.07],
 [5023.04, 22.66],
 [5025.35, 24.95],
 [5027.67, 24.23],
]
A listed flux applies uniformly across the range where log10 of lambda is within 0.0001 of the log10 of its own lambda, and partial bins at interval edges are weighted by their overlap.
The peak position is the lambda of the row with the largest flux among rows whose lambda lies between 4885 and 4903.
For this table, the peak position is 4892.90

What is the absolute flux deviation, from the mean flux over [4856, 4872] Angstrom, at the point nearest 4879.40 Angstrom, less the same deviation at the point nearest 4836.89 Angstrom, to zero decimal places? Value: -3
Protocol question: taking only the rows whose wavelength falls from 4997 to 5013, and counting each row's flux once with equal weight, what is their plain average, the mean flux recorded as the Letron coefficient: 24.1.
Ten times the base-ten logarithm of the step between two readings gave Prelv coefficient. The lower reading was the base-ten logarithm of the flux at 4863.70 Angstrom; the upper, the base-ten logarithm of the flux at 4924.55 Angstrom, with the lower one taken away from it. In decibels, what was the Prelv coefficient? -10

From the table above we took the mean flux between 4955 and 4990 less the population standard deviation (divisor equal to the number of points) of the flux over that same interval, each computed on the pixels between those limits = 24.1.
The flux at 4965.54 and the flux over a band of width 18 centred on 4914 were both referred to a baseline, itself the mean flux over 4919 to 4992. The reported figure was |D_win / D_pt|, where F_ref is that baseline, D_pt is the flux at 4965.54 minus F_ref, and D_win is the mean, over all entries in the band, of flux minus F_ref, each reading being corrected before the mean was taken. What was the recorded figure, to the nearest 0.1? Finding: 0.0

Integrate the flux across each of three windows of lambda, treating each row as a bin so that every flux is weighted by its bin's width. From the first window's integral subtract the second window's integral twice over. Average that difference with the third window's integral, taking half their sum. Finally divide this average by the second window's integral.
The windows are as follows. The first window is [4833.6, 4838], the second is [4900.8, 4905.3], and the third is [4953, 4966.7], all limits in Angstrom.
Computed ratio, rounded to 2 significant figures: 1.1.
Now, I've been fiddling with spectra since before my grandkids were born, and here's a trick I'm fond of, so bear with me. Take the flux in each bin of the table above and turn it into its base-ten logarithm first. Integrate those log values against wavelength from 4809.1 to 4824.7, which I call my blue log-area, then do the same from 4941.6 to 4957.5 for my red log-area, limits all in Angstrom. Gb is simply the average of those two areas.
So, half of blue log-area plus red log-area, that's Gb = 22.6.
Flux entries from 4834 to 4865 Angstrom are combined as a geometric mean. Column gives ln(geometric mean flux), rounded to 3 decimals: 3.225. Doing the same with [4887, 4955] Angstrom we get 3.288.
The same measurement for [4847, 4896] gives 3.202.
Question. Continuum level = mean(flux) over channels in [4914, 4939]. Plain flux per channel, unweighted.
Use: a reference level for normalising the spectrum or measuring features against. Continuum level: 26.9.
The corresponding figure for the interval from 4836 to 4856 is 27.0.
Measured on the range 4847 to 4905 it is 25.1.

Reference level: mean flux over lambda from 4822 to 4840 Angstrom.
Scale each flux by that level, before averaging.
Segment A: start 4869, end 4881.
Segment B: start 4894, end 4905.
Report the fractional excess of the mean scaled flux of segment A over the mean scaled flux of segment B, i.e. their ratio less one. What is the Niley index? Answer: -0.04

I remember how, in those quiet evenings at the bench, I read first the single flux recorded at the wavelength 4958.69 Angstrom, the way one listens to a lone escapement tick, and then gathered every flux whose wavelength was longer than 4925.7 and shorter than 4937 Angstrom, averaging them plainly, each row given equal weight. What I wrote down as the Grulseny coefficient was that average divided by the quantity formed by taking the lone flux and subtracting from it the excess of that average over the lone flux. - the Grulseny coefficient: 1.16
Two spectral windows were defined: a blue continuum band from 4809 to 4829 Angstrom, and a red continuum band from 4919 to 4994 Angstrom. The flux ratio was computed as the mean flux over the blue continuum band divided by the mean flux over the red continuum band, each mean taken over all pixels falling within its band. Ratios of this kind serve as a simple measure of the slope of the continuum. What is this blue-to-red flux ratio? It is 1.02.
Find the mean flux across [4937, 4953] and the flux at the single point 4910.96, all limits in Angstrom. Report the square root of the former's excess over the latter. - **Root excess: 1.5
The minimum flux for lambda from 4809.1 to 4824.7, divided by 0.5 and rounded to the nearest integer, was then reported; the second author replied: 50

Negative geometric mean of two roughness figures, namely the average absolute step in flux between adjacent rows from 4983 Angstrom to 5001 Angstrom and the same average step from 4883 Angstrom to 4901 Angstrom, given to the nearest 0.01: -2.16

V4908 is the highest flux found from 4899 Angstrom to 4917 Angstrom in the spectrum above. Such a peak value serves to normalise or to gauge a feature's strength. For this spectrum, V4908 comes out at 27.96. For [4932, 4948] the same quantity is 29.22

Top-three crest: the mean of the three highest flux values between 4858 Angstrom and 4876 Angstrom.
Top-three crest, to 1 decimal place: 26.3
